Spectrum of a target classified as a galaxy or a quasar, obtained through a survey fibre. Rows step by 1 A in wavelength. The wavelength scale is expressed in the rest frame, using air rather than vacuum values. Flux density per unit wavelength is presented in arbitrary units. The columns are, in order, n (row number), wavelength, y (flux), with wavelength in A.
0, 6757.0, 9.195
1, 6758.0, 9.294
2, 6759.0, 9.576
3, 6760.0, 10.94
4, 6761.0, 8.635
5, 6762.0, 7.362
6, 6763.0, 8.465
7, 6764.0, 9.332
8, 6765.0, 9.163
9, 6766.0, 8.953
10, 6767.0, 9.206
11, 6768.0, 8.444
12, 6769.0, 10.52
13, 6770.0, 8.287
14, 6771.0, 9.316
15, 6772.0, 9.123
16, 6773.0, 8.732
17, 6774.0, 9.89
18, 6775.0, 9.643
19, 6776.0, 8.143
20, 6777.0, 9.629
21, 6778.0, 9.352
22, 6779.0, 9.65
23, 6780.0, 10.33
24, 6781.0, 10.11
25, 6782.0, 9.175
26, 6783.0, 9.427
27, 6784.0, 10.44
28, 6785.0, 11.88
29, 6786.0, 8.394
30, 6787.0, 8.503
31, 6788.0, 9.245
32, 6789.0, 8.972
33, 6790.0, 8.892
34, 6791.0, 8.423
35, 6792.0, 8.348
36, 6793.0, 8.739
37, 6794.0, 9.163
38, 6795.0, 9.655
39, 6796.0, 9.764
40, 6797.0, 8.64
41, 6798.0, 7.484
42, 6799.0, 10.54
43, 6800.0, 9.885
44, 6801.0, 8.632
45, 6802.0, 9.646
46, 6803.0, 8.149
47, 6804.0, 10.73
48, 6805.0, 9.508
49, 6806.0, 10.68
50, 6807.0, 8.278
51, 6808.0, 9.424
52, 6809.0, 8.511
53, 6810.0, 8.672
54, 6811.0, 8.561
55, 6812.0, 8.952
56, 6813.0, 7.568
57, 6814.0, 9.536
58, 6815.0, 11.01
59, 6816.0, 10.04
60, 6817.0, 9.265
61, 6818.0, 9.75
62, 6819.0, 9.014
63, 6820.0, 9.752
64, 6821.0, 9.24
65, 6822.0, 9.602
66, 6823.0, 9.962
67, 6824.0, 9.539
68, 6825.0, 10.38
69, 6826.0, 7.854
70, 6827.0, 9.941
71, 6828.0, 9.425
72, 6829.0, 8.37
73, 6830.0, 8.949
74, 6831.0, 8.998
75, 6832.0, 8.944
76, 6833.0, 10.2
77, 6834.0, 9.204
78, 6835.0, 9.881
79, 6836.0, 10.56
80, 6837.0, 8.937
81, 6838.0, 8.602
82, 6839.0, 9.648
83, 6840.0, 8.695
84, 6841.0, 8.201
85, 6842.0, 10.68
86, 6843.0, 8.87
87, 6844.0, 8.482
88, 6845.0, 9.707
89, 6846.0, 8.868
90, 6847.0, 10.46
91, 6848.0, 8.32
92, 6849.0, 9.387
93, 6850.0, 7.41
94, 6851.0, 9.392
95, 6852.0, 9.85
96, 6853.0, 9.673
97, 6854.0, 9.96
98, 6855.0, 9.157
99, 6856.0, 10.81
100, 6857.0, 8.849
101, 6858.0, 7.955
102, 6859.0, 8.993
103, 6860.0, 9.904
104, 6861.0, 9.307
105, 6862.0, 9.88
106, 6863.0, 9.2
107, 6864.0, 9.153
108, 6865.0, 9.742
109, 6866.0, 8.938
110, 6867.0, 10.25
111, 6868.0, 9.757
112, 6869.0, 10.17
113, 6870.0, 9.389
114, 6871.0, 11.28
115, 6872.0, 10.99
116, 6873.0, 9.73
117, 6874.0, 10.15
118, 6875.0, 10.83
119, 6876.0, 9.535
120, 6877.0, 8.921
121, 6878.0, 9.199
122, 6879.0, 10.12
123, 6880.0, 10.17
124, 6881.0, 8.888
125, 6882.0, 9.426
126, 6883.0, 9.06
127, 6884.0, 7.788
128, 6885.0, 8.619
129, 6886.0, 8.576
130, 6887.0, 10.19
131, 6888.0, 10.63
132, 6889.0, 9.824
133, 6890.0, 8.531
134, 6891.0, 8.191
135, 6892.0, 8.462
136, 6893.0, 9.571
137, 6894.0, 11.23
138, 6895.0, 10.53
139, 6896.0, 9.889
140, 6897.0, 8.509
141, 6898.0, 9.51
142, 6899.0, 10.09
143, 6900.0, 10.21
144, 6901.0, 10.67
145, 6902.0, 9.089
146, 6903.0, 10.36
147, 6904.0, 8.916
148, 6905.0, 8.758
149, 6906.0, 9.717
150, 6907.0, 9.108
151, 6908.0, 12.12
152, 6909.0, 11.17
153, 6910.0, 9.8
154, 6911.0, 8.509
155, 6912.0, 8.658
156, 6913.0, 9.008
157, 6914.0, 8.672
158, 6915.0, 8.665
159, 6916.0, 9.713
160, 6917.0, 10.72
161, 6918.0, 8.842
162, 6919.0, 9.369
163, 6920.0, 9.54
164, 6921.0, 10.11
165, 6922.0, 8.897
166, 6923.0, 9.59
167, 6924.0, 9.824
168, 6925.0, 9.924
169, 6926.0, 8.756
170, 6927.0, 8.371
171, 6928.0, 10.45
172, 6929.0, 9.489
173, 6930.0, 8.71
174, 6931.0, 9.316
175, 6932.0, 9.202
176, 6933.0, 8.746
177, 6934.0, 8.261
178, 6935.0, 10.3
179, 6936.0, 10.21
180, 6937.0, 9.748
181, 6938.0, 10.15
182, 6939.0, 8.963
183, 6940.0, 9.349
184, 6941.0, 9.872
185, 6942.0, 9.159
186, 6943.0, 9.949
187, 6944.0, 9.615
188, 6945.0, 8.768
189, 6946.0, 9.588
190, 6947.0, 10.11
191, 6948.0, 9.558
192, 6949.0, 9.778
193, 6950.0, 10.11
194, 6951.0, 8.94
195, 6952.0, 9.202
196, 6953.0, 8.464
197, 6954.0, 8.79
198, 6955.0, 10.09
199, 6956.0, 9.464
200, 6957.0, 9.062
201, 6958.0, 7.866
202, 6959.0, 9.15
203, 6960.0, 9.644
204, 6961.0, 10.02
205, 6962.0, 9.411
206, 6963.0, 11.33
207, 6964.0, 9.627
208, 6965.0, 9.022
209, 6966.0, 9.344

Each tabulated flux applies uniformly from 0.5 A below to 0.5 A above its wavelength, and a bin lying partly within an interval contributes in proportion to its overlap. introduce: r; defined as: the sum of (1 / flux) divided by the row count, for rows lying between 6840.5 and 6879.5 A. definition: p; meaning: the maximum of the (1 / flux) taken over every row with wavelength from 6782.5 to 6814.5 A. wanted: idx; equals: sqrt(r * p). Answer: 0.119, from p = 0.134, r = 0.106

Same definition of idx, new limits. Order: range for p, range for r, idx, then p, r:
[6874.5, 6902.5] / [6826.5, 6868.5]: 0.118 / 0.128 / 0.108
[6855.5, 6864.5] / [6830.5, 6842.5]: 0.116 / 0.126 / 0.107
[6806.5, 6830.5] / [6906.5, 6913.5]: 0.117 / 0.132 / 0.104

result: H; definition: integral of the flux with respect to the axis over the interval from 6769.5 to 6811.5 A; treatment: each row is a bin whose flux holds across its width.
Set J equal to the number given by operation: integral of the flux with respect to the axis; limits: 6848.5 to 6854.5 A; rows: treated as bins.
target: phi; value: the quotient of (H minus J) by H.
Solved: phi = 0.9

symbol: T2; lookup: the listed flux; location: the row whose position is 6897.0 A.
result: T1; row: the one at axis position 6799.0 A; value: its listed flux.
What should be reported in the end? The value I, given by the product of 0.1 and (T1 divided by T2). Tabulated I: 0.12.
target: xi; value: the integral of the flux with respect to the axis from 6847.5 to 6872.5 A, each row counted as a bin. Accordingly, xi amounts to 238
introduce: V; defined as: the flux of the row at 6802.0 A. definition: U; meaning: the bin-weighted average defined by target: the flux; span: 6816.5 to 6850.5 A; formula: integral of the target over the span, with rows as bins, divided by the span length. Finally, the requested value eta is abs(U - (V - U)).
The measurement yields 8.9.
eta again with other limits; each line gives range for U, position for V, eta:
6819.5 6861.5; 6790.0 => 9.7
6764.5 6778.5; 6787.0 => 9.8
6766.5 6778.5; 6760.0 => 7.4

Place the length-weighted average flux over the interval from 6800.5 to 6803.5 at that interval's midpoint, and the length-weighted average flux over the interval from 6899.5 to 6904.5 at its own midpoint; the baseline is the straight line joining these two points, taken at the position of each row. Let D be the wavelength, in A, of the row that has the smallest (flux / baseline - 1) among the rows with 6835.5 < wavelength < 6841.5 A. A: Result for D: 6841.0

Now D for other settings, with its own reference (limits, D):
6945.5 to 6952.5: 6951.0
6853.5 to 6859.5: 6858.0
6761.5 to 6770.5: 6762.0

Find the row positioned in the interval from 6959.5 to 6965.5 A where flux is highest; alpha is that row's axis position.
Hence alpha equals 6963.0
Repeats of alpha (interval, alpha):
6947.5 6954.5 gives 6950.0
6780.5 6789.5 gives 6785.0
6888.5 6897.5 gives 6894.0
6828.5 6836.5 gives 6836.0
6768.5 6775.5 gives 6769.0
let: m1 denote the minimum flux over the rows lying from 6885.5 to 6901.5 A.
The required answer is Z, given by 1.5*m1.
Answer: 12.29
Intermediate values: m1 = 8.191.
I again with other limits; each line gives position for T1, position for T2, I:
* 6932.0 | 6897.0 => 0.11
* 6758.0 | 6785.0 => 0.08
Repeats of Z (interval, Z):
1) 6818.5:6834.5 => 11.78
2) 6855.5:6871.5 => 11.93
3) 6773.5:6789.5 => 12.21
